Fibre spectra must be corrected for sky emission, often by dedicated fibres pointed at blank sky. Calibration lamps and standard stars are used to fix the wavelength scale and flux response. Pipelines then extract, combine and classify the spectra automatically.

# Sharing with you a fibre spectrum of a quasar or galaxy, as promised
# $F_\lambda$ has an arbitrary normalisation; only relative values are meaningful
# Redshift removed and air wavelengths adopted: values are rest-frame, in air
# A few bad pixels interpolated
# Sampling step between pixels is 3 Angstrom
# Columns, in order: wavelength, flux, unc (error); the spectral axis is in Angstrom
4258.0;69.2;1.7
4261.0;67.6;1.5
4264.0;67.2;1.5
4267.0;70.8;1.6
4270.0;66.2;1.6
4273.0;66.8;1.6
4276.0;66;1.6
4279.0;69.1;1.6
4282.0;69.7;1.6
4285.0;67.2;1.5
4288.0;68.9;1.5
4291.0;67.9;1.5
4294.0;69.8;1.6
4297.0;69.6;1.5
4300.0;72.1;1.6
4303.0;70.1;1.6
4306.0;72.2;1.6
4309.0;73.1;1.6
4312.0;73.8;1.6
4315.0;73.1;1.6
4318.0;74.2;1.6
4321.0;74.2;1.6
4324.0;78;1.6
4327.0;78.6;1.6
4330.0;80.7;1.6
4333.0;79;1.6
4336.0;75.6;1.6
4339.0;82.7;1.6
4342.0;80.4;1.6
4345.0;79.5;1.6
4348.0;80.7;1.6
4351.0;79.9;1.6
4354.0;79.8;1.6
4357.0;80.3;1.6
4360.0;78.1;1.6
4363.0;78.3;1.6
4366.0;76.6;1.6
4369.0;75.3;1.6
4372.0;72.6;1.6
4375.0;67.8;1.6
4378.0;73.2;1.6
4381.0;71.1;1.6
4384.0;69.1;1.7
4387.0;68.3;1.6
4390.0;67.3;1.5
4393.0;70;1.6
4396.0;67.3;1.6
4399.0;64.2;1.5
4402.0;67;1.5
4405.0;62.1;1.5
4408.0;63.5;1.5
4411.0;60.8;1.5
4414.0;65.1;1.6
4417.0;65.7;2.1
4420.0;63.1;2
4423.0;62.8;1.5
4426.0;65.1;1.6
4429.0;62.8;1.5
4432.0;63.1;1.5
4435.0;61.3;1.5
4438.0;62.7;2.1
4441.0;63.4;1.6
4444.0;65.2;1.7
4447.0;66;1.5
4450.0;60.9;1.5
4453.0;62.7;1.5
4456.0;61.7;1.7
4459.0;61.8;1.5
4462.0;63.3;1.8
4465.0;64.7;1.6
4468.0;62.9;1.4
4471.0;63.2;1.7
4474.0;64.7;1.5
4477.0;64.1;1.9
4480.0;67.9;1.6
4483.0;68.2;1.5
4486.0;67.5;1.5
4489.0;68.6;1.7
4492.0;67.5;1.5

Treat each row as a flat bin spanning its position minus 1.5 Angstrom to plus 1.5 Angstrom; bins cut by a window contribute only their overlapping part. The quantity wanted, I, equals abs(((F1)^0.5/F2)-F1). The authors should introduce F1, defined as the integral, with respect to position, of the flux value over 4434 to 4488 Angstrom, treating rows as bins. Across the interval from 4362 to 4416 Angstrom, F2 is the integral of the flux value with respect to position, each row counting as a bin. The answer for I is 3460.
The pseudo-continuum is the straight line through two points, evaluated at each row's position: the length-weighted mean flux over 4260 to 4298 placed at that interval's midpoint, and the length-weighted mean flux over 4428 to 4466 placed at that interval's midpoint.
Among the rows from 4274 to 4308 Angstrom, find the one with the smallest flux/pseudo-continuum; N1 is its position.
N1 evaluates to 4276.0 Angstrom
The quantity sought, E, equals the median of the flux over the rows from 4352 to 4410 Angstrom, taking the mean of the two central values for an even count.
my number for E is 70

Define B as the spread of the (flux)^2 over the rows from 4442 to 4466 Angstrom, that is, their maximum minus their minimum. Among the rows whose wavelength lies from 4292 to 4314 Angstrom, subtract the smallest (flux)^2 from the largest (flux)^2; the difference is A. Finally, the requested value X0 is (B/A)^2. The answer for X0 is 1.2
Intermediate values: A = 602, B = 647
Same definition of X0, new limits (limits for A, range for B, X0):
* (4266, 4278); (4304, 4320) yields 0.2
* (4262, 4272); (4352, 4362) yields 0.3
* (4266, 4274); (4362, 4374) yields 1.9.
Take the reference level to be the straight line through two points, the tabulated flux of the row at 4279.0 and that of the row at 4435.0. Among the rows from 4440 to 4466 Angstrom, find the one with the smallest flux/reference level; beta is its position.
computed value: 4450.0 Angstrom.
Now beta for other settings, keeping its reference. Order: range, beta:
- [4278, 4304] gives 4285.0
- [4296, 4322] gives 4297.0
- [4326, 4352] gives 4336.0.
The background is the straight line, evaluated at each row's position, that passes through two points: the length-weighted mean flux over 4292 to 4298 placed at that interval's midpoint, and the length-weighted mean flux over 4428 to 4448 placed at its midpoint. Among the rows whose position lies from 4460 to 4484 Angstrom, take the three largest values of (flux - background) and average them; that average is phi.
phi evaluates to 5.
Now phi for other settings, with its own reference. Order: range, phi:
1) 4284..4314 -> 4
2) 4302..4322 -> 5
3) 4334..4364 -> 14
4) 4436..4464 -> 2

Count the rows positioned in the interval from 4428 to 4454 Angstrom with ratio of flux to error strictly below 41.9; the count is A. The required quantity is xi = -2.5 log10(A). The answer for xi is -2.1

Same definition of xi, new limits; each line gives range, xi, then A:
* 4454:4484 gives -1.9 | 6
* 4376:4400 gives 0.0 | 1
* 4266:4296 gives -1.2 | 3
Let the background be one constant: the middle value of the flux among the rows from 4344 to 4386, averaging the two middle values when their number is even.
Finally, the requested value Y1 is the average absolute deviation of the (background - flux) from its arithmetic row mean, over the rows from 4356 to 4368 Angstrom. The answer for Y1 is 0.99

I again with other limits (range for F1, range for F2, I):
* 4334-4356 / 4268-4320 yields 1755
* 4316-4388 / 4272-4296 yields 5504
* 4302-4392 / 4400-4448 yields 6791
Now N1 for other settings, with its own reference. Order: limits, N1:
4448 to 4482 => 4450.0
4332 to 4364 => 4336.0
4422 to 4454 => 4435.0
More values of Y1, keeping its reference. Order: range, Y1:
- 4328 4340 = 2.20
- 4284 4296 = 0.90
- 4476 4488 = 1.41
